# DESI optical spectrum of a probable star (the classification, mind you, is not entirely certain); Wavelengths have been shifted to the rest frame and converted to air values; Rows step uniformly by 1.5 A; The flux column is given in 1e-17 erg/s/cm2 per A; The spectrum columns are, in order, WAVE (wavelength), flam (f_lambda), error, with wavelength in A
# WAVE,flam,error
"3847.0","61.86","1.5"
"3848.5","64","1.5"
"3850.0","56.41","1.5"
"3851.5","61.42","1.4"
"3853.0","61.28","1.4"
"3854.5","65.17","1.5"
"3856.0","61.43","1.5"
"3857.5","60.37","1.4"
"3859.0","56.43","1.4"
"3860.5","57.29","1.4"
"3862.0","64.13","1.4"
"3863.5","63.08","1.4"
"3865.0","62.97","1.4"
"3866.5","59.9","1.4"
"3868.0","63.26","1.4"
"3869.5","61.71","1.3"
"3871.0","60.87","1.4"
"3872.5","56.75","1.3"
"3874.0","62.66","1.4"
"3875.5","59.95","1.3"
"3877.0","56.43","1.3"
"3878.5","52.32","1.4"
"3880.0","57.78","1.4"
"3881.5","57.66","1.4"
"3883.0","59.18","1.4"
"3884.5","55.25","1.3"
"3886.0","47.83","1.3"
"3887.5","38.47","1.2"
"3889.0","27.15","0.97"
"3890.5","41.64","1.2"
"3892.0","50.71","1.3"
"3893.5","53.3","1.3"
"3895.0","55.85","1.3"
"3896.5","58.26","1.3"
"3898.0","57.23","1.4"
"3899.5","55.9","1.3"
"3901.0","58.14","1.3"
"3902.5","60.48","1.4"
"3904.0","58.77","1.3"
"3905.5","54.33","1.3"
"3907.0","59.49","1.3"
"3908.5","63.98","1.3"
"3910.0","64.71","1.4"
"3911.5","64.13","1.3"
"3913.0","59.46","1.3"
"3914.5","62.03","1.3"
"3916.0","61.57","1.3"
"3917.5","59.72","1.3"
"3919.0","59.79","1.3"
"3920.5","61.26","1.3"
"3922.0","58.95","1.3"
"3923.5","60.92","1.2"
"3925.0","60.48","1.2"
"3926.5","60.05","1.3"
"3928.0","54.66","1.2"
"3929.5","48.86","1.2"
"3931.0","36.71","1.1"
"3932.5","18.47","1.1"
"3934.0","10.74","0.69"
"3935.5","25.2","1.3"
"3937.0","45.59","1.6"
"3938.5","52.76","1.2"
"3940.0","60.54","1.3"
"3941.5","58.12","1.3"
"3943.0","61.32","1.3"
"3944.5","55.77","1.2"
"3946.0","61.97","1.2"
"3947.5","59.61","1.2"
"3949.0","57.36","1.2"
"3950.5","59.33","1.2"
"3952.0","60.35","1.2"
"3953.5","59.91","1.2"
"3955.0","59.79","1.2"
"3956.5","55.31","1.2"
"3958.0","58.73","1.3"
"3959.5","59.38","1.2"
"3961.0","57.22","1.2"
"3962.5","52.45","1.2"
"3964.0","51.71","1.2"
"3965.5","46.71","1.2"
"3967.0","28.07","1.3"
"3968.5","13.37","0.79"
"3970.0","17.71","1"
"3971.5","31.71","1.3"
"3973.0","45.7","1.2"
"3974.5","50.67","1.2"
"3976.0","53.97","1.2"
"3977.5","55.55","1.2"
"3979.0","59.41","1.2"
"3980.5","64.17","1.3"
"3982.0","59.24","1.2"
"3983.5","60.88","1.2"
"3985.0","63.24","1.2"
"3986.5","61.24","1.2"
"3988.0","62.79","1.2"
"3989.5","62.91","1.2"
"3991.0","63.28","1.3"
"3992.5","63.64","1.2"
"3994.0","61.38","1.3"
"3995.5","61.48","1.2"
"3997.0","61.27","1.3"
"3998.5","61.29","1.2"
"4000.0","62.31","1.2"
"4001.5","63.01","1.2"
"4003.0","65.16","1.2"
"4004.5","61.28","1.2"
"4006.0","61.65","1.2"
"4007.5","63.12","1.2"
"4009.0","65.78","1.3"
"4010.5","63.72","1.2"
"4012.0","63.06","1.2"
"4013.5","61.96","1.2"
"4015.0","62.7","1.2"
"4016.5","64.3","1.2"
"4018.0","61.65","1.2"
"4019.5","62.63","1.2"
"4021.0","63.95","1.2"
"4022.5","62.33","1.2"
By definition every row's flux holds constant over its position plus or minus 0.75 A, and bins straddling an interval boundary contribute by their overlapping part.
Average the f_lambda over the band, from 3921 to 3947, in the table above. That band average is 49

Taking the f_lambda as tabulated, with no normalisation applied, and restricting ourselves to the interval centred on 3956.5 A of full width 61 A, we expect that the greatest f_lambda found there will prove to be 64.17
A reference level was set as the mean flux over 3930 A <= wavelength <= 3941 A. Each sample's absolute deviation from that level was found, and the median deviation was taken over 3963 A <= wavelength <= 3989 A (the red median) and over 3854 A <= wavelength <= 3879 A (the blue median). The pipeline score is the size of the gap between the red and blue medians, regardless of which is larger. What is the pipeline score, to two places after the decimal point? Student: 5.32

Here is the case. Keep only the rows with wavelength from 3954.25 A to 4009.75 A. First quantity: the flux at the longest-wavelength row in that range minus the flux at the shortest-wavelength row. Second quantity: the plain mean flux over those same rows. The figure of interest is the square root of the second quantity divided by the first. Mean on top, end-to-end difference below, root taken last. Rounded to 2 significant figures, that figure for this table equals 3.0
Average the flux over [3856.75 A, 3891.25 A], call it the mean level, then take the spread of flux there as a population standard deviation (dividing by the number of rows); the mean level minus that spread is 47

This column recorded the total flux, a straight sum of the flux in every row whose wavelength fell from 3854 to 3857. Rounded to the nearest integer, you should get 127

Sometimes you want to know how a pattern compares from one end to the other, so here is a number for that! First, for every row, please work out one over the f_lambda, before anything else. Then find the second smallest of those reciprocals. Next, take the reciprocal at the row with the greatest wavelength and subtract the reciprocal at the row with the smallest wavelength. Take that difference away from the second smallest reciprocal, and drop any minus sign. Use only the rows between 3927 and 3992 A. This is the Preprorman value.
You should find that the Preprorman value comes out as 0.018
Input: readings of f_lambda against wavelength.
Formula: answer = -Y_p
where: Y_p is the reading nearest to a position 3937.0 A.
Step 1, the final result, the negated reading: -46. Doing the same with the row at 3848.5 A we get -64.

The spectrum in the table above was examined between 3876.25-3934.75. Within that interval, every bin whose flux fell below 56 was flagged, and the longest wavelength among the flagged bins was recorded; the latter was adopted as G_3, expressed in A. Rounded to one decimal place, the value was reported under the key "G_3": 3934.0 A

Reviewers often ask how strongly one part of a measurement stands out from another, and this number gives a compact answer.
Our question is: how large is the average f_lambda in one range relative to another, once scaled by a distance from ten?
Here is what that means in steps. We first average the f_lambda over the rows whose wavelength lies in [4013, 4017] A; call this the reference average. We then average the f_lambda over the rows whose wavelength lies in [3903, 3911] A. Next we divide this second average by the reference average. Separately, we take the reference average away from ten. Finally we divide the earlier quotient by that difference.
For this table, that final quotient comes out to -0.018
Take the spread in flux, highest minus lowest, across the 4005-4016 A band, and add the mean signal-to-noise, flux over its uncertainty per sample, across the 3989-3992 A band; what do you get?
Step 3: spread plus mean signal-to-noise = 54.7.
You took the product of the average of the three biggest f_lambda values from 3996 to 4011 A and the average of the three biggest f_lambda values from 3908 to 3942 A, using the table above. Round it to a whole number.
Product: 4170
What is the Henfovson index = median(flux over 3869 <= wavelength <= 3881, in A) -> 58.9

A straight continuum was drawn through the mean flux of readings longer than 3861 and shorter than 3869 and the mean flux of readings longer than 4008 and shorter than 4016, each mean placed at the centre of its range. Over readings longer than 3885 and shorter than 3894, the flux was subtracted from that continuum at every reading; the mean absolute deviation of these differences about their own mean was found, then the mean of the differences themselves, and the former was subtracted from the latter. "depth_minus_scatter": 12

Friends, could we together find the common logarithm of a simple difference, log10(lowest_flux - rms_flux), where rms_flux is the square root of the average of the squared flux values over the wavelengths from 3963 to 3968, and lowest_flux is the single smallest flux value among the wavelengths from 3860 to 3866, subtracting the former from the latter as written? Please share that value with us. 1.1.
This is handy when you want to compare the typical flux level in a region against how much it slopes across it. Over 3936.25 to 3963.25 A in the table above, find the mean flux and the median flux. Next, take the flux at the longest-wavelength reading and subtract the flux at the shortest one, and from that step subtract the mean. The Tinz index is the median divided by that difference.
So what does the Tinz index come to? -1.17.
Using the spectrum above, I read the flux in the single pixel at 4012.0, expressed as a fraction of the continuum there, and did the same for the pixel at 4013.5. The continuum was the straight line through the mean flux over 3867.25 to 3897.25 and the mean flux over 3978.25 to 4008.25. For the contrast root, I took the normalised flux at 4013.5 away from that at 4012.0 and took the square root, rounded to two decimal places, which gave 0.14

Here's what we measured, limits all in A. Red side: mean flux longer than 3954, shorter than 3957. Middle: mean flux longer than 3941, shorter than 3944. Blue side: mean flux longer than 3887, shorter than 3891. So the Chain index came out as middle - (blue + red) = -34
